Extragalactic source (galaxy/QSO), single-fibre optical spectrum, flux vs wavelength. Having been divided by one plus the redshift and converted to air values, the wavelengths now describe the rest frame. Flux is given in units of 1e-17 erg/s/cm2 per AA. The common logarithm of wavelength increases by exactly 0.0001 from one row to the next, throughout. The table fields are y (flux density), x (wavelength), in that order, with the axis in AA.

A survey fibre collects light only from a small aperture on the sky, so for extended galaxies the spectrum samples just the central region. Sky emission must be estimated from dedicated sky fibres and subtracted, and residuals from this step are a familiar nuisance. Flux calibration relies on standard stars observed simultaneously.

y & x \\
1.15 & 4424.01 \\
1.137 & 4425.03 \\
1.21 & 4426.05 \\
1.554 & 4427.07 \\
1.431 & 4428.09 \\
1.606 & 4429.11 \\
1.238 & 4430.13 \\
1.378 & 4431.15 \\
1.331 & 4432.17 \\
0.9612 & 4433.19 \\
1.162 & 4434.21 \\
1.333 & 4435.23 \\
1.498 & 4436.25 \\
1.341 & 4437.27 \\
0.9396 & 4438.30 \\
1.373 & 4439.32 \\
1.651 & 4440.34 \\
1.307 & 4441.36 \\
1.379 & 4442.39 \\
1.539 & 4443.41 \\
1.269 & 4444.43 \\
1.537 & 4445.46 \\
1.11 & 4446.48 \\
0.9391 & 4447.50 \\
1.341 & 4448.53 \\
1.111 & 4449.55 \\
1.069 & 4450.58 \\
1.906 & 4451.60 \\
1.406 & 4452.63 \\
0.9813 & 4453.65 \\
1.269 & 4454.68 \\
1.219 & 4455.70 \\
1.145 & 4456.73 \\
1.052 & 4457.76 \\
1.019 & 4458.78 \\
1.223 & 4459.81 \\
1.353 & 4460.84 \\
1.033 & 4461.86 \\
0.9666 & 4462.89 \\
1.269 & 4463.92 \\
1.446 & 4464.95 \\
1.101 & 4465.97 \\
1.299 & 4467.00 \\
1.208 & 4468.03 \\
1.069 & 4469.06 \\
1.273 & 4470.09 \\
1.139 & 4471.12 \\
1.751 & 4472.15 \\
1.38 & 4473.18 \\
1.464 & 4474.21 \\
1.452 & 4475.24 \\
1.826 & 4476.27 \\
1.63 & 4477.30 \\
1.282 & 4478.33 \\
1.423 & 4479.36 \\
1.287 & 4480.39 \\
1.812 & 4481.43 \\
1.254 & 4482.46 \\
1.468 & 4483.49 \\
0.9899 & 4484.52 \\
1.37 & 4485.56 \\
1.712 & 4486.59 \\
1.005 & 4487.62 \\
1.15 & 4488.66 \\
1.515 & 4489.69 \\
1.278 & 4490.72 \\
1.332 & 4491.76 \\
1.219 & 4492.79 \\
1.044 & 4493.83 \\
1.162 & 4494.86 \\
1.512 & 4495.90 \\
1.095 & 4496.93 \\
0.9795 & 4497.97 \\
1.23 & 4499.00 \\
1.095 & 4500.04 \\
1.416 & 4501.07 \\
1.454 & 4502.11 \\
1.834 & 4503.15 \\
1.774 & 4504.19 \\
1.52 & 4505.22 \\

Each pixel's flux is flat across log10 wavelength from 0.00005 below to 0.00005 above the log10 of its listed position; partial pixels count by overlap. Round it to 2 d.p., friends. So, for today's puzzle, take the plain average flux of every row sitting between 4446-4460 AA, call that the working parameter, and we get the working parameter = 1.20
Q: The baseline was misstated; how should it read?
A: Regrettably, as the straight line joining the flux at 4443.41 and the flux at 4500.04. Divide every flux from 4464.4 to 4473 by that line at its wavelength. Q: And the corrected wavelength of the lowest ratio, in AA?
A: 4469.06 AA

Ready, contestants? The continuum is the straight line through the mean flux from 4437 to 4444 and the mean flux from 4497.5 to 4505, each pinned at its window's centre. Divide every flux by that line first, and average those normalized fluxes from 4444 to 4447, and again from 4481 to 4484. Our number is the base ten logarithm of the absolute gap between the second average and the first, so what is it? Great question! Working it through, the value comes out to -0.9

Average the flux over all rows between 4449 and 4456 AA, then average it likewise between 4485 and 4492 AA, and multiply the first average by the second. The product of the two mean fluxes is 1.71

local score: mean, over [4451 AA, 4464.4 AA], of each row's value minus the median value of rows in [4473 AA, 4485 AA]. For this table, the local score -0.22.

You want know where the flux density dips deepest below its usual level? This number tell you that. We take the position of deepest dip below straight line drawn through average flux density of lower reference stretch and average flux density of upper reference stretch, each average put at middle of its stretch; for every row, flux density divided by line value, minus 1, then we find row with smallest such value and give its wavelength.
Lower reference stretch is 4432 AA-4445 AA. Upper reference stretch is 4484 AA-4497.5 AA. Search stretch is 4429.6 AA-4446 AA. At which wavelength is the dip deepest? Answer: 4438.30 AA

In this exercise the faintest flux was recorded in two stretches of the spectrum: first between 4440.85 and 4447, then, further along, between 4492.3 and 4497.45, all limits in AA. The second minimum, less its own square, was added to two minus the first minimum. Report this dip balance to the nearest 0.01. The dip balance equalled 0.84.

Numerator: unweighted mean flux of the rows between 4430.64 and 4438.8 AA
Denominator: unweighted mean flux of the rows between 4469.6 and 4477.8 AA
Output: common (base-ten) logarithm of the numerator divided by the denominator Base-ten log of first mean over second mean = -0.08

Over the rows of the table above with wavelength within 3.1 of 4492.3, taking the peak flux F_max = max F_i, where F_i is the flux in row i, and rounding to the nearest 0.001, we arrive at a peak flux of 1.515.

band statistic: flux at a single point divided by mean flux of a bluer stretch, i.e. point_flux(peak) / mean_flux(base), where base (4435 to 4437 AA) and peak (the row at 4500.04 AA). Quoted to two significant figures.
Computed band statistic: 0.77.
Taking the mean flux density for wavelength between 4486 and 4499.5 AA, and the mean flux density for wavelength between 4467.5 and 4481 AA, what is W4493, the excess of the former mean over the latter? -0.15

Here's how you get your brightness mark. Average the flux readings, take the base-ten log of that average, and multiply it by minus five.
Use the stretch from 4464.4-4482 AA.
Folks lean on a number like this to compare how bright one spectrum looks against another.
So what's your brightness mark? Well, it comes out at -0.73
